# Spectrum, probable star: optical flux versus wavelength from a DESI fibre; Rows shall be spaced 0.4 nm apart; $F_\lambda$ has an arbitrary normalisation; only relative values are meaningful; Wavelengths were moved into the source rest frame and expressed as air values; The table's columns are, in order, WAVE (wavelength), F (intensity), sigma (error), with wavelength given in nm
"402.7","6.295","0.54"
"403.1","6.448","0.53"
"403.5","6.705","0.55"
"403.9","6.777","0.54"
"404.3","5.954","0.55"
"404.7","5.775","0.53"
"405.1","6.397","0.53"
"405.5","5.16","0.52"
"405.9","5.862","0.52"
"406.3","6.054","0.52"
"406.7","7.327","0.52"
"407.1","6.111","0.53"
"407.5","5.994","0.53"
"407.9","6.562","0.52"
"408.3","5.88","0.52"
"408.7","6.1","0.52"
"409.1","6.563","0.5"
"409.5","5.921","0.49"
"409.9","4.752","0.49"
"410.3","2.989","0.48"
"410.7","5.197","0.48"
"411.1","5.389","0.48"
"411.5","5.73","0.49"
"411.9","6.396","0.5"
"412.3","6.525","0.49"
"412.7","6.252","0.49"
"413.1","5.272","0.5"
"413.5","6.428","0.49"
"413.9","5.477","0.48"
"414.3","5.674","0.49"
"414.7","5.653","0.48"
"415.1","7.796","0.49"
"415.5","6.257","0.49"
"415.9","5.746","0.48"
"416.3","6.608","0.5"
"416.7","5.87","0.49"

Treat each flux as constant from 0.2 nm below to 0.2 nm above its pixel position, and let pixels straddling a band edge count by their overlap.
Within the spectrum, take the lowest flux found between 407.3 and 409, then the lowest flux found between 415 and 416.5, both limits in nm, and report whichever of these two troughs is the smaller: 5.75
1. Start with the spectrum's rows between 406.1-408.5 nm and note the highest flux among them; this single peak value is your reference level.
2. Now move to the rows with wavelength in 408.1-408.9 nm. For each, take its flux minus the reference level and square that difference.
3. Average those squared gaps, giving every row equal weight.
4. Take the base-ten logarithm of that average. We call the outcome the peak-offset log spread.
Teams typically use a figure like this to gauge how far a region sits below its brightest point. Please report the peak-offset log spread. 0.26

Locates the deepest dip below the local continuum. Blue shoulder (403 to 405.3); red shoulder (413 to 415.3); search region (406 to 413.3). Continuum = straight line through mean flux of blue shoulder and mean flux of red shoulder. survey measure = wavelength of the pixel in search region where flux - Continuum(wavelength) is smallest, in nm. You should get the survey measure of 410.3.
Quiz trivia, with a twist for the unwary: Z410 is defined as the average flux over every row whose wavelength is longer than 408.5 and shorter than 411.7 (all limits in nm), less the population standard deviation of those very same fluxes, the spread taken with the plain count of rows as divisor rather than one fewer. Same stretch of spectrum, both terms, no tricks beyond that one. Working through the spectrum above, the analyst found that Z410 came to 4.30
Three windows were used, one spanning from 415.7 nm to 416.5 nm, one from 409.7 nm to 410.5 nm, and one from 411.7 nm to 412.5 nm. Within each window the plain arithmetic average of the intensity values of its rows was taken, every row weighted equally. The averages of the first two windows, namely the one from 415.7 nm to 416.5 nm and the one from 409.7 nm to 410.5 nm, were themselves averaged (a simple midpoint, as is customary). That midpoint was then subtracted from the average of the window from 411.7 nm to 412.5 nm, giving 1.4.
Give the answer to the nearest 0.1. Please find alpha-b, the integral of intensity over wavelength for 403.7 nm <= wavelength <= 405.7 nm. 12.0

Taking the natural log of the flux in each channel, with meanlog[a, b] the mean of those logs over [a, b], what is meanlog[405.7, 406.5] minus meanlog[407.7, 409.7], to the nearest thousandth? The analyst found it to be -0.040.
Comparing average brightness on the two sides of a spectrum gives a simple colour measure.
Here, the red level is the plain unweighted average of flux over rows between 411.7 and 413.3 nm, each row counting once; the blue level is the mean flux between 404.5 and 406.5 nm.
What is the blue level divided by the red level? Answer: 0.96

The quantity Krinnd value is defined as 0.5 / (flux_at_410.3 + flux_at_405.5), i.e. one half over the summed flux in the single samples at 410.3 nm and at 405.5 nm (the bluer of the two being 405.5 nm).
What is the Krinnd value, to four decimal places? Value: 0.0614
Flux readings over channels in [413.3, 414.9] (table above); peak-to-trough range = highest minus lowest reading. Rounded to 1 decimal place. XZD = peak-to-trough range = 1.0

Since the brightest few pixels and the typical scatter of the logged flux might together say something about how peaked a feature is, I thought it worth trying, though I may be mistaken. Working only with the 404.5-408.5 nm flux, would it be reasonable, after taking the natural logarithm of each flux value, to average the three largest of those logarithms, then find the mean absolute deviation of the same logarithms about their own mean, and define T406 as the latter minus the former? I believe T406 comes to -1.85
